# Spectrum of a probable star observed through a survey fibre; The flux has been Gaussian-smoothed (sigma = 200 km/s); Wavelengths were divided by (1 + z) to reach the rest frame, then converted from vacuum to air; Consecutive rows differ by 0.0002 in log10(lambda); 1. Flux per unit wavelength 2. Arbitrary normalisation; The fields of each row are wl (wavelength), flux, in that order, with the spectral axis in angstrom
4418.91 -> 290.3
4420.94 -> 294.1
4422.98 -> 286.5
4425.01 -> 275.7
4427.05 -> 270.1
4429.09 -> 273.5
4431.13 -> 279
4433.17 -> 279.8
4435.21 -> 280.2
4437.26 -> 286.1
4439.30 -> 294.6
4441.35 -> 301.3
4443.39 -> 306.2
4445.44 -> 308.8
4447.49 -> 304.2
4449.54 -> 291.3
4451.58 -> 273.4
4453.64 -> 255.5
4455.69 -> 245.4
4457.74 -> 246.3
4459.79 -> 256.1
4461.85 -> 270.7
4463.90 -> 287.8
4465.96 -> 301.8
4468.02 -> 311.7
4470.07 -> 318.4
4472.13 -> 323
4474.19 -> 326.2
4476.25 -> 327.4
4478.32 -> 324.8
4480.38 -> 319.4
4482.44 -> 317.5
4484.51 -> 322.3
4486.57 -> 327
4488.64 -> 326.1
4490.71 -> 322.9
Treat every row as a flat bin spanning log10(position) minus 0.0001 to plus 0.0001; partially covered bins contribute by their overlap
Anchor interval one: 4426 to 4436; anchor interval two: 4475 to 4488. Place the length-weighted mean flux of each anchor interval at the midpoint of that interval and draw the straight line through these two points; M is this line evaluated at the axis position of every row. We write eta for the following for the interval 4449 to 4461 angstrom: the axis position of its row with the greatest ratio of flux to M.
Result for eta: 4449.54 angstrom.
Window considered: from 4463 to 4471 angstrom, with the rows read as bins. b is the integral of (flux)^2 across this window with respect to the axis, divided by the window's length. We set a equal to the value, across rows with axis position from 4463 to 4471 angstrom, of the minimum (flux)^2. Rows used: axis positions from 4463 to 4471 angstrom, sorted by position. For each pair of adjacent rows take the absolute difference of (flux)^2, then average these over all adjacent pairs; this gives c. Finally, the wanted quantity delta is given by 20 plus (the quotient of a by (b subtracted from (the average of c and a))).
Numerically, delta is 18.3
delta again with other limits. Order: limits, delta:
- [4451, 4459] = 18.1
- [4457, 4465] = 18.4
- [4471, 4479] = 18.0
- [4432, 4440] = 18.1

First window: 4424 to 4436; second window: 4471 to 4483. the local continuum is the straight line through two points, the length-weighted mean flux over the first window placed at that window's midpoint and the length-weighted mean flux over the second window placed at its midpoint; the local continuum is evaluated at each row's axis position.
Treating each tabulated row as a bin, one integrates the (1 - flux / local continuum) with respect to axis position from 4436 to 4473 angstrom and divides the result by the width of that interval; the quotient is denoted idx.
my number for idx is 0.042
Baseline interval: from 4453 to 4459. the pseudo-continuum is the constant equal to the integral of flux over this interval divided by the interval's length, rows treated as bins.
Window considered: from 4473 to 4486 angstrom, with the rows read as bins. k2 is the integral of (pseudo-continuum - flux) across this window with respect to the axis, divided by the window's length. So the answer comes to -74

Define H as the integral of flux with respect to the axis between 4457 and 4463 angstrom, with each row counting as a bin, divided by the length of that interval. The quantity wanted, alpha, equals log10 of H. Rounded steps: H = 259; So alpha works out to 2.41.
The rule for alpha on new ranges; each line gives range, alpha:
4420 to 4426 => 2.46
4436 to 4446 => 2.47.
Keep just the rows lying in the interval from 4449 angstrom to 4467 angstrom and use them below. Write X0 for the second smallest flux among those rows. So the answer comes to 246.3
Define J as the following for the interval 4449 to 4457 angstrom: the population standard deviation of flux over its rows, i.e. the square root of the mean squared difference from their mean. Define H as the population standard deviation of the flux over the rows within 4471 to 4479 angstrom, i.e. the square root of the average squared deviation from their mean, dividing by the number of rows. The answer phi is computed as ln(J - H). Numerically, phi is 2.8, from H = 1.6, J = 17.5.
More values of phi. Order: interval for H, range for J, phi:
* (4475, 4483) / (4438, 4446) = 0.3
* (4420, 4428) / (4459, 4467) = 2.1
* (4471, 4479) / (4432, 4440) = 1.5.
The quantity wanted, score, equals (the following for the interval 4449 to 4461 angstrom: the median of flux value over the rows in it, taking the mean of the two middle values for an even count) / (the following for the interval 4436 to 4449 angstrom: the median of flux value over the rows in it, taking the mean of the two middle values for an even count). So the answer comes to 0.84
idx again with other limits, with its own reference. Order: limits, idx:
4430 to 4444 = -0.020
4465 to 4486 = 0.007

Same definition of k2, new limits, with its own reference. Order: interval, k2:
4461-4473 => -53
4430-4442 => -37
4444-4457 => -31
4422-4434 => -28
